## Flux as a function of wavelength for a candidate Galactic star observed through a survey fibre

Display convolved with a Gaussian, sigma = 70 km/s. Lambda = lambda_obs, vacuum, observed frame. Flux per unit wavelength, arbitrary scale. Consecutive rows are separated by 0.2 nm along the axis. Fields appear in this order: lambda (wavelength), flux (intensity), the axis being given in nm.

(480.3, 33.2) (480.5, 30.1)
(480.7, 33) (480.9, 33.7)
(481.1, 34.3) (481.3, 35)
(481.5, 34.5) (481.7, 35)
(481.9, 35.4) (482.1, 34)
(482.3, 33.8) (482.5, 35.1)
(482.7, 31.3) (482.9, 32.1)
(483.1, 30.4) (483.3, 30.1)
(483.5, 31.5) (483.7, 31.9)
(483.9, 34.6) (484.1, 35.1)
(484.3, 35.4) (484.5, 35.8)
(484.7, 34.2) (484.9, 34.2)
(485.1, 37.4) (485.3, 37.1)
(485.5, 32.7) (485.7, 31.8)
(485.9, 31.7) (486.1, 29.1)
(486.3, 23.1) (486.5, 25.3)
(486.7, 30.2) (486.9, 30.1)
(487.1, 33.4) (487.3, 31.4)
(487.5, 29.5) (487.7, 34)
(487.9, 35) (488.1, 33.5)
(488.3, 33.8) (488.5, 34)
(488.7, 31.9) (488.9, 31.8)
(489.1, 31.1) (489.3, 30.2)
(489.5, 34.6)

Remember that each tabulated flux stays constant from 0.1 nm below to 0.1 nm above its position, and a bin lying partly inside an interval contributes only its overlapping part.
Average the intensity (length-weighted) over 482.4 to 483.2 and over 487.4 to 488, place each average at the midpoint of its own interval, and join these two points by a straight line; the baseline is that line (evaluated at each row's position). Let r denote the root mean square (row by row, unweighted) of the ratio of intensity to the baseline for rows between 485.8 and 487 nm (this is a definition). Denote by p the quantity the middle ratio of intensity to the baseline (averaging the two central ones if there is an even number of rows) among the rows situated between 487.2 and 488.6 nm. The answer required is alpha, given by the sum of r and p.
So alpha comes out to 1.90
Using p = 1.03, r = 0.87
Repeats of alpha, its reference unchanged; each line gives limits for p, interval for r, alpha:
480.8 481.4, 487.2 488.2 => 2.07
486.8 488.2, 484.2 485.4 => 2.12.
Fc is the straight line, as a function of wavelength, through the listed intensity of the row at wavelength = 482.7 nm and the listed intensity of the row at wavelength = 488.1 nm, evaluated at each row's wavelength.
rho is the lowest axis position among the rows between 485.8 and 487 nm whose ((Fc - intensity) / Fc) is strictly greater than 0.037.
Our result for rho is 486.1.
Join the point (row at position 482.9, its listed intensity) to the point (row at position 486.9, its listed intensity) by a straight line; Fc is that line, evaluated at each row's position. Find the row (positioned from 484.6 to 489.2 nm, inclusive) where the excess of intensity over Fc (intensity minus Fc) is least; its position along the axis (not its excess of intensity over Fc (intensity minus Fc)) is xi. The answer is 486.3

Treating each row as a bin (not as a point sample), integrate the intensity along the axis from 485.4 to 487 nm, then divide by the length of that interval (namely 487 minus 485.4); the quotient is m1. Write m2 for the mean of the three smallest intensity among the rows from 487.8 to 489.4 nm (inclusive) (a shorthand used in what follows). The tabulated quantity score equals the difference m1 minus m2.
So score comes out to -1.8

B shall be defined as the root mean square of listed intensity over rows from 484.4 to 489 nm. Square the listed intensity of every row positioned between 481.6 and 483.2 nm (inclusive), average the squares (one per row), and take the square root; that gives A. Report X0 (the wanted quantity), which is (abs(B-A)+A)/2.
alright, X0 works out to 17.2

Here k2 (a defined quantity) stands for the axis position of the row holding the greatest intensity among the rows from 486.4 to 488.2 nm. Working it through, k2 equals 487.9 nm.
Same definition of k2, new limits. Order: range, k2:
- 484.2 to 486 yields 485.1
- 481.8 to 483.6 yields 481.9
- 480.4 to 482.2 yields 481.9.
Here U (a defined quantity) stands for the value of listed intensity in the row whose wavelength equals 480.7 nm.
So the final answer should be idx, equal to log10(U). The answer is 1.52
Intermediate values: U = 33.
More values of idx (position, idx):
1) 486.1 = 1.46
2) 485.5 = 1.51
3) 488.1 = 1.53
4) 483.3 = 1.48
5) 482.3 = 1.53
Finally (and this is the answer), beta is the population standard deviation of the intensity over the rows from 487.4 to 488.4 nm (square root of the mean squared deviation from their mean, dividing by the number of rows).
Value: 1.9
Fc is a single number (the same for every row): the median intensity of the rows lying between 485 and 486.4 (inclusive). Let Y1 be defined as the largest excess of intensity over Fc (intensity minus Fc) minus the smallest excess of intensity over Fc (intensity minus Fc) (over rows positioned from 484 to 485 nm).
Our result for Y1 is 1.6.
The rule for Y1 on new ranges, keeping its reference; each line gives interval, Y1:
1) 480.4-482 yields 5.3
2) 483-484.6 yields 5.7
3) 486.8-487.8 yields 4.5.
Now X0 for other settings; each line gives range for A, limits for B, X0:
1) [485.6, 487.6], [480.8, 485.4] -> 17.0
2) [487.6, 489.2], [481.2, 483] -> 17.0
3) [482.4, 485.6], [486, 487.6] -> 19.2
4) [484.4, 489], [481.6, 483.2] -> 16.7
